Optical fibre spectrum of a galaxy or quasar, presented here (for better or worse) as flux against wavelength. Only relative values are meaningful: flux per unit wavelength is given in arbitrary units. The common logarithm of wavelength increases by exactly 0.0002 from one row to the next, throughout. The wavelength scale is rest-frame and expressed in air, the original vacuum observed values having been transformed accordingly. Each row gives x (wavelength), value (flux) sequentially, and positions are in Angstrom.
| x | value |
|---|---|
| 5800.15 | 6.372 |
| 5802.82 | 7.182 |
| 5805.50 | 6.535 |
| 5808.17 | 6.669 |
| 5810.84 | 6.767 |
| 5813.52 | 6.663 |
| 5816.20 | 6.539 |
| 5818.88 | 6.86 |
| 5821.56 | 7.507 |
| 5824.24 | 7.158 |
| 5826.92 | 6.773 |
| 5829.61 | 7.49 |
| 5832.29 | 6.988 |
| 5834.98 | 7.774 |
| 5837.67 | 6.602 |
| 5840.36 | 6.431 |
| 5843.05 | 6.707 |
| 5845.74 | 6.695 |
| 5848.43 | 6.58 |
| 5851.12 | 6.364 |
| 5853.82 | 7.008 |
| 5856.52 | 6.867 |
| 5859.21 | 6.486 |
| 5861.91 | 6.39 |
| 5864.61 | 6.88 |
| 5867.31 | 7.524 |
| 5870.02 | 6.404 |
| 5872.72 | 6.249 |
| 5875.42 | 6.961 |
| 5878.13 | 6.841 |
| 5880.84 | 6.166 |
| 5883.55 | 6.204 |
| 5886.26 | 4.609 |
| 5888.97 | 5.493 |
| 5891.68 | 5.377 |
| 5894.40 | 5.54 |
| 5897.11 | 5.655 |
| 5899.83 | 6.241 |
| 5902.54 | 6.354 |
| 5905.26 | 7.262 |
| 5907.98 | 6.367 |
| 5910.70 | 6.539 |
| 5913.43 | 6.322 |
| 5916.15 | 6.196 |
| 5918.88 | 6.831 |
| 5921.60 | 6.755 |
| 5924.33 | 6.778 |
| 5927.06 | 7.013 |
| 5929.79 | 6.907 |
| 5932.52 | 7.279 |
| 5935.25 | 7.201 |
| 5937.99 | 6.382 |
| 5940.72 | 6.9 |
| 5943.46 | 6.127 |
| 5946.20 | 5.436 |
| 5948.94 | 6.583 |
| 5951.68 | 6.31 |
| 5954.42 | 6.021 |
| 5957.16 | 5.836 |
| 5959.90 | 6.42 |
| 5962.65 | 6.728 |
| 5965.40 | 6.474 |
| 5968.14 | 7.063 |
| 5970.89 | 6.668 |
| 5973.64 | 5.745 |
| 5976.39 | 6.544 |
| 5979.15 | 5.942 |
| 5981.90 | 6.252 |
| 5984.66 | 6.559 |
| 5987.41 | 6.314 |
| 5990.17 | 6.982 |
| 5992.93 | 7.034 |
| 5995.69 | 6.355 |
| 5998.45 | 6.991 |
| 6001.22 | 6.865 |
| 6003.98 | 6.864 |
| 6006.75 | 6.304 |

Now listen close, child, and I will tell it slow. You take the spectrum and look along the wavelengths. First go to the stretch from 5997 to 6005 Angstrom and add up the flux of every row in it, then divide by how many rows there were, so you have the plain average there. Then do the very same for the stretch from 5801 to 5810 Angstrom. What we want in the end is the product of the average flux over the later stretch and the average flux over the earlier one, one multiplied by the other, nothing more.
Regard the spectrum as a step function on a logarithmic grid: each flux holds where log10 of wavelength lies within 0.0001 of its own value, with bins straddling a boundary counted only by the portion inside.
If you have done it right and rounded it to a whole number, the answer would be 47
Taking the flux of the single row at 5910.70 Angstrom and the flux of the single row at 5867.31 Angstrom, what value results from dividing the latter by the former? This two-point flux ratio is 1.15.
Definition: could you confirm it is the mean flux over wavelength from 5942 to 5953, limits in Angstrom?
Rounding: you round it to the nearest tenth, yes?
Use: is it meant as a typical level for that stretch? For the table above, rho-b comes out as 6.1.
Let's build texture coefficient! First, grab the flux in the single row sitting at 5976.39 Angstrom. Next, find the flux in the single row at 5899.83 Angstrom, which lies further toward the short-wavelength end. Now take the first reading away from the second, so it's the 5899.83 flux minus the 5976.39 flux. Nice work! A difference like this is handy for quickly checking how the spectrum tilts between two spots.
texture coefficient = -0.3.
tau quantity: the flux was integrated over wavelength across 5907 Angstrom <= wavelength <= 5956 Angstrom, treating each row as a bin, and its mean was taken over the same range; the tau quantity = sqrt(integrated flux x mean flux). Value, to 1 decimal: 45.9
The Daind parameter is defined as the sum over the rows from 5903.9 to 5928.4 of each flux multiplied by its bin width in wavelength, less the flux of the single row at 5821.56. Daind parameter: 156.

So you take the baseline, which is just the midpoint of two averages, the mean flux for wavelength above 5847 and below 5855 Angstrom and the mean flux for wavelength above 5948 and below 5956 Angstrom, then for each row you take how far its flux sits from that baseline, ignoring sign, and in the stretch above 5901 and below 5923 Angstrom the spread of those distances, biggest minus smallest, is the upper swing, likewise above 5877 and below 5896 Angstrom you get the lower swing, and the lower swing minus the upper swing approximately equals 0.87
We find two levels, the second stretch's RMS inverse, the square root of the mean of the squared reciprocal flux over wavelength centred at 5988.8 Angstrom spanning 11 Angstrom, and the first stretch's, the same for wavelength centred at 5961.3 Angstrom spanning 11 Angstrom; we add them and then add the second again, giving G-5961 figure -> 0.456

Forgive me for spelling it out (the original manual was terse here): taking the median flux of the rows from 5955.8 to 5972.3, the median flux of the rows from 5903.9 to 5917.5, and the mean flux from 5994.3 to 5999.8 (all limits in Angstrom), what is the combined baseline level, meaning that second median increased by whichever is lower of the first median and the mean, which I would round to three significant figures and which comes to 12.9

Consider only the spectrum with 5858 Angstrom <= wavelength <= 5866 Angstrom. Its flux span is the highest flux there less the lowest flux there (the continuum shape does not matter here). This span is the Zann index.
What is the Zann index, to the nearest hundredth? 0.49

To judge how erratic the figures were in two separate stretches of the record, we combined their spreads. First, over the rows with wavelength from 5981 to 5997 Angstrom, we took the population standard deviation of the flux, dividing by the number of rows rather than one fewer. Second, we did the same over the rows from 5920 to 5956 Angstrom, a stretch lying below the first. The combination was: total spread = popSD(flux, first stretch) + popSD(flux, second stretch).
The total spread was 0.82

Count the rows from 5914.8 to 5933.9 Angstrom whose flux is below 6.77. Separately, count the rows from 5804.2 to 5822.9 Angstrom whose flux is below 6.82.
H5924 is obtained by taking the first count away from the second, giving 3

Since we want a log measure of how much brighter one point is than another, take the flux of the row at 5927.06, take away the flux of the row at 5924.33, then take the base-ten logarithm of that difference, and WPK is -0.6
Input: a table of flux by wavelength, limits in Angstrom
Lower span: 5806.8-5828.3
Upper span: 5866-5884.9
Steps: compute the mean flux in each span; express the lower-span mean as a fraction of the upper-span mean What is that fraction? 1.04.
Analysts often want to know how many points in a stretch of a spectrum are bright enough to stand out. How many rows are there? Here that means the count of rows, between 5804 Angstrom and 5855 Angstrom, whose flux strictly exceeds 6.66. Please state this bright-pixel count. 13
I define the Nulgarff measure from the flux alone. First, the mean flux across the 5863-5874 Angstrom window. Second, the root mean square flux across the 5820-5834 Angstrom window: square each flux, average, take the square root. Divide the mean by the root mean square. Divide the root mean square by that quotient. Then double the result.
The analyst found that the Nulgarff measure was 15.3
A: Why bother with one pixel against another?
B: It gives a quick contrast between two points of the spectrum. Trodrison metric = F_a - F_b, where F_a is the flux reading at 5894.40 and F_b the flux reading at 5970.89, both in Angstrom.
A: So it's -1.1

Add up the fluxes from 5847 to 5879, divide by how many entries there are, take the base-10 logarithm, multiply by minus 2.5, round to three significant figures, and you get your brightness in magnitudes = -2.07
